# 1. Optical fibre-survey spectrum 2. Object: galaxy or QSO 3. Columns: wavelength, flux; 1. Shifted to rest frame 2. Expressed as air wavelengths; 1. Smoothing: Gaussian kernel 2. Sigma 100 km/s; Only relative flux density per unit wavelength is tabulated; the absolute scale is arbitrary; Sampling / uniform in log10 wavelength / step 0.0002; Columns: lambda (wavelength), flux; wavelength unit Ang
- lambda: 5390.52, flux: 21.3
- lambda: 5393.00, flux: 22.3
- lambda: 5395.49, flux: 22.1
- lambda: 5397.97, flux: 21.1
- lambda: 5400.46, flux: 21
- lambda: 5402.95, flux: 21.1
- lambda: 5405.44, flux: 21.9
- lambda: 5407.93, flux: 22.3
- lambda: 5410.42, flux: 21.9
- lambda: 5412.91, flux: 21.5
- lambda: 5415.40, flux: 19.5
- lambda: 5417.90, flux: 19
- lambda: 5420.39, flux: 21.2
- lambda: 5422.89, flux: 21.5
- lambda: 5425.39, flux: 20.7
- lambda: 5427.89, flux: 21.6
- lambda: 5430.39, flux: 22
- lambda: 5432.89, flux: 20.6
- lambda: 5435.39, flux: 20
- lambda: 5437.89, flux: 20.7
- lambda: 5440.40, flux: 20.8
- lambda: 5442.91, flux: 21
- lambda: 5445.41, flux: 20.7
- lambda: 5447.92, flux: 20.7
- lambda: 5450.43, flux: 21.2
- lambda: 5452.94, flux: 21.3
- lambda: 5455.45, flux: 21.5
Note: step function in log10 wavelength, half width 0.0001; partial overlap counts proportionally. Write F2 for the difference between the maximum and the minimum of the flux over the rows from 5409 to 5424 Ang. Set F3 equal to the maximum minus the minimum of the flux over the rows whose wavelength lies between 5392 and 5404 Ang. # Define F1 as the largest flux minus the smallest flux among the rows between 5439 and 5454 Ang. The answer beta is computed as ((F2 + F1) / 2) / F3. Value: 1.3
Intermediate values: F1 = 0.6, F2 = 2.90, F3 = 1.3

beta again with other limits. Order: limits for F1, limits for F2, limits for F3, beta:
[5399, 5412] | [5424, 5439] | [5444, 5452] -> 3.3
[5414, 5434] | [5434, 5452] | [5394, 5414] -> 1.6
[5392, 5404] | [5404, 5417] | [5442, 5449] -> 6.8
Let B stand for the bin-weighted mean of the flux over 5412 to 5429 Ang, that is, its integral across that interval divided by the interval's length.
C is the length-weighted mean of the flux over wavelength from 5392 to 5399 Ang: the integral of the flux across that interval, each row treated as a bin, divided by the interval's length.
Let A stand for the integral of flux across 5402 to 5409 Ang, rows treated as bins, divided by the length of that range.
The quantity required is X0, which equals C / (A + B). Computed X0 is 0.514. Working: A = 21.8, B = 20.7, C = 21.8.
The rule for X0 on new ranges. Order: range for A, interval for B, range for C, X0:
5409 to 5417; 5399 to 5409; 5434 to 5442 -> 0.483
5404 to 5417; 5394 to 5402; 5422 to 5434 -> 0.498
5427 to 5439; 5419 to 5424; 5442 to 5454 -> 0.496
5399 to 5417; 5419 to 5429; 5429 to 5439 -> 0.491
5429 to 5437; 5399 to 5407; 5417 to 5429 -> 0.493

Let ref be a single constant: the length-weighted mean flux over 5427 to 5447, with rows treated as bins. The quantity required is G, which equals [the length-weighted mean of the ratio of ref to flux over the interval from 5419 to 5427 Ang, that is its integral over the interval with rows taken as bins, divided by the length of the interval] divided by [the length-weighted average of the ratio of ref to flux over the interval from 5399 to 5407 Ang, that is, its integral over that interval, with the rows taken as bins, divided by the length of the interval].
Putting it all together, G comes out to 1.01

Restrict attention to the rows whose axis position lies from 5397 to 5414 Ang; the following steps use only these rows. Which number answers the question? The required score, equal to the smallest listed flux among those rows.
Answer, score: 21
